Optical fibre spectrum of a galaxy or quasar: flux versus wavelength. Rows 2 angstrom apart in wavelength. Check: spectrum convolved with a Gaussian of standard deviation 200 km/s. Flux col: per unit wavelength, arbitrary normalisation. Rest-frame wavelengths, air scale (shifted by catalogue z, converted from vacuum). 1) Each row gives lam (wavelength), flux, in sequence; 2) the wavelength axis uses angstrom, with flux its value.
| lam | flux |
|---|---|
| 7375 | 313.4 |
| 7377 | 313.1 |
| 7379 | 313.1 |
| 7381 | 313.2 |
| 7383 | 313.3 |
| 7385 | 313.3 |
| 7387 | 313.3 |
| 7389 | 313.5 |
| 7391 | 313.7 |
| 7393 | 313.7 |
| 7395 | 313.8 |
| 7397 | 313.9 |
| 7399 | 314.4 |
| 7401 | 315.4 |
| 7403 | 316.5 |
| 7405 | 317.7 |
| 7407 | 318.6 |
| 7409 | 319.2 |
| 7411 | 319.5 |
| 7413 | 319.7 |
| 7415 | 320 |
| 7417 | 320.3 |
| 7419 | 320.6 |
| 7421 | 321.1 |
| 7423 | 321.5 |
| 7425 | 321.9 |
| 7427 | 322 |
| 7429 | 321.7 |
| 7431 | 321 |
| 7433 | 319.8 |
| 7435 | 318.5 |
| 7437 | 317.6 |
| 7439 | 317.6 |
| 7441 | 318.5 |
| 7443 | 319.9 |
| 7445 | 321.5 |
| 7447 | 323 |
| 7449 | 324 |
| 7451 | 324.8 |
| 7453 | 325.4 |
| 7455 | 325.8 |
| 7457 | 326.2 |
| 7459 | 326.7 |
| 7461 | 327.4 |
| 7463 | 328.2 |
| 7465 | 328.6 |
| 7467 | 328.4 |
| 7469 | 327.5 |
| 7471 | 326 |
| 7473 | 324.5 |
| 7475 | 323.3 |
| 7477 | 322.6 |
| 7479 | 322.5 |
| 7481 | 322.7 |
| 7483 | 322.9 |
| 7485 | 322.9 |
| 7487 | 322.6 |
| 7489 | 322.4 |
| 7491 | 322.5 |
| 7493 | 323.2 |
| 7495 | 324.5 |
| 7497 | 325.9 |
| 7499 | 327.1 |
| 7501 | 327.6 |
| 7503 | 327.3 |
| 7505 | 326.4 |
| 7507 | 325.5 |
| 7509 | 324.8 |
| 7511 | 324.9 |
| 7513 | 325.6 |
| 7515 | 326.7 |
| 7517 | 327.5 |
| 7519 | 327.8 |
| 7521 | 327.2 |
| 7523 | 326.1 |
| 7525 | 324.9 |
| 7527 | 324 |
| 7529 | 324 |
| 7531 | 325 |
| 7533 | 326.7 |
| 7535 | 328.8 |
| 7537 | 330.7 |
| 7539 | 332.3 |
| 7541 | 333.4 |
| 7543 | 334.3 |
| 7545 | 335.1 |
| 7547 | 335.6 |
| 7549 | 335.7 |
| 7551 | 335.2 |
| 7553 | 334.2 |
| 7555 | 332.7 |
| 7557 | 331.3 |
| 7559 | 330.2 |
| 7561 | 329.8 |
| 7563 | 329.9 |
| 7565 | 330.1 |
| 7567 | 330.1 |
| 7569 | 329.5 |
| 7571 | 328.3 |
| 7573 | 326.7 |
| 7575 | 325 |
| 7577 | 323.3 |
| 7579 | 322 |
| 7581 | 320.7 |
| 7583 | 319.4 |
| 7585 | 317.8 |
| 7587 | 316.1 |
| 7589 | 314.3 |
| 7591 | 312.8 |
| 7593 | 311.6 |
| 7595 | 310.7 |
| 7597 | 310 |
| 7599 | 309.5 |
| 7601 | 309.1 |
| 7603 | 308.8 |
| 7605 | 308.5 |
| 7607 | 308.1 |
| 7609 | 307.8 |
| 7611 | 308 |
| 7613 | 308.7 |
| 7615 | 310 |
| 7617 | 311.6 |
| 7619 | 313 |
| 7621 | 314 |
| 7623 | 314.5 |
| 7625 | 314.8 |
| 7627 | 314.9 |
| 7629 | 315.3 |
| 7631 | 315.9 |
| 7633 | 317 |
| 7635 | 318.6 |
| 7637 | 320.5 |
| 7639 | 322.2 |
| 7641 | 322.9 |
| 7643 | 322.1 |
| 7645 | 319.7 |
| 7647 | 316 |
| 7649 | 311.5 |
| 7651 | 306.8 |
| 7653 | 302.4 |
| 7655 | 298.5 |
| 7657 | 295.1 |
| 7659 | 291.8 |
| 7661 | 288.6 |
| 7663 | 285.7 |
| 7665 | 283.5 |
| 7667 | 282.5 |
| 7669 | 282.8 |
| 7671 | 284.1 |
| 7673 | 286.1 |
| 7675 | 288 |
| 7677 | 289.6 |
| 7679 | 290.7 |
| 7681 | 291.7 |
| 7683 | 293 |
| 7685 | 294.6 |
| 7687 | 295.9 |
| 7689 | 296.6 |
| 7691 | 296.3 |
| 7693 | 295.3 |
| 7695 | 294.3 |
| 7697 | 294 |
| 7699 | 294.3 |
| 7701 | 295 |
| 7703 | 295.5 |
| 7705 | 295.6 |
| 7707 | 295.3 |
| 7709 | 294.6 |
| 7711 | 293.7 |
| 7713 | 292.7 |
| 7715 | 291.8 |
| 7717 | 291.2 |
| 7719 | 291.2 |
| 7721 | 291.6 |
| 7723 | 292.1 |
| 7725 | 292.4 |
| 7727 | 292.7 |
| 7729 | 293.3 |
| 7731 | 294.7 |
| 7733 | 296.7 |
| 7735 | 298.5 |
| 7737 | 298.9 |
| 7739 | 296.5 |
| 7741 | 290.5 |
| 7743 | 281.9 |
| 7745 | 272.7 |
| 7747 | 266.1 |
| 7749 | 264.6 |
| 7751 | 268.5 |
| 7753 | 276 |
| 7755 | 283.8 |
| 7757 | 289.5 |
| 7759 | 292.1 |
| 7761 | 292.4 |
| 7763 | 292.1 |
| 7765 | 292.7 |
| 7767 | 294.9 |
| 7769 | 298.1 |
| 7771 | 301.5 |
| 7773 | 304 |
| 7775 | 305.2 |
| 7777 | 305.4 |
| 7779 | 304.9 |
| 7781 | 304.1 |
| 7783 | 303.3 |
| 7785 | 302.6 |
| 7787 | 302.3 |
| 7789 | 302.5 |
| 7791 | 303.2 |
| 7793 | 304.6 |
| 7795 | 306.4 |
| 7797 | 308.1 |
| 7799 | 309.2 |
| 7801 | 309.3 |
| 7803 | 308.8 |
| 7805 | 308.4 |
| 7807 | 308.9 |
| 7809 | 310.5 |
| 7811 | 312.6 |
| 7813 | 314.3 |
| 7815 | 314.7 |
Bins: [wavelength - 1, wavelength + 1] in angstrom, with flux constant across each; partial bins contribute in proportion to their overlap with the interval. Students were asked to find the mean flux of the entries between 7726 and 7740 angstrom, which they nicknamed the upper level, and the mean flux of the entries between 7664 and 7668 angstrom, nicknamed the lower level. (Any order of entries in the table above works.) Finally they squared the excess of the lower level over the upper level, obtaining 166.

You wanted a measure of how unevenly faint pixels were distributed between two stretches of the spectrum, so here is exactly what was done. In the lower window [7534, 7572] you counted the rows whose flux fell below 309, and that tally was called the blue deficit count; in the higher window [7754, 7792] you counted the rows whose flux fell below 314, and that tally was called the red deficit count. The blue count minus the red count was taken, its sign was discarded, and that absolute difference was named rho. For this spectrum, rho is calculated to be 19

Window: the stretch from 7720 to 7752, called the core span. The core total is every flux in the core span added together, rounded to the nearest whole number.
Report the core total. 4592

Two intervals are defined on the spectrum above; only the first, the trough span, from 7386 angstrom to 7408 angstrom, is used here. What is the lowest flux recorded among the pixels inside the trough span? 313.3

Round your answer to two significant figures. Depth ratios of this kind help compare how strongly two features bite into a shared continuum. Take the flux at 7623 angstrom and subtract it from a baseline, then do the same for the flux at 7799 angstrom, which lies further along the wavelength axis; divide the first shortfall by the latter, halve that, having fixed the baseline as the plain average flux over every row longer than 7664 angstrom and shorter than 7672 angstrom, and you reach 0.60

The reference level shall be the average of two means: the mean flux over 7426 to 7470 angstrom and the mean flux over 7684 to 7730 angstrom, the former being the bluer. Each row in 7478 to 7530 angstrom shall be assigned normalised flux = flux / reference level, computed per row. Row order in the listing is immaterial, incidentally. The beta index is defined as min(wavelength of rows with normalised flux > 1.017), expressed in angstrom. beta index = 7479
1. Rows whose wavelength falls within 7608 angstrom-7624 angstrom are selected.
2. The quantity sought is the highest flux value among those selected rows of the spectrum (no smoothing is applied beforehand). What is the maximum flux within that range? 314.5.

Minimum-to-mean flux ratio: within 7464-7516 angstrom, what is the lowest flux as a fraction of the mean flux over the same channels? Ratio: 0.99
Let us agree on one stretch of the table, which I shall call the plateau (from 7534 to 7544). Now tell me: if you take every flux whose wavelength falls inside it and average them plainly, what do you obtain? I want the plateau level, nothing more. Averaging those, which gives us 332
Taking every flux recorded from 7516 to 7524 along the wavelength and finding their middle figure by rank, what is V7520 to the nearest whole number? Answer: 327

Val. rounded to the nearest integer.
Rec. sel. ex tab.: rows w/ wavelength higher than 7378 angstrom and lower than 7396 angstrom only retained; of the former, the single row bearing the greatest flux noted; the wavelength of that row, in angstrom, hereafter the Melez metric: 7395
